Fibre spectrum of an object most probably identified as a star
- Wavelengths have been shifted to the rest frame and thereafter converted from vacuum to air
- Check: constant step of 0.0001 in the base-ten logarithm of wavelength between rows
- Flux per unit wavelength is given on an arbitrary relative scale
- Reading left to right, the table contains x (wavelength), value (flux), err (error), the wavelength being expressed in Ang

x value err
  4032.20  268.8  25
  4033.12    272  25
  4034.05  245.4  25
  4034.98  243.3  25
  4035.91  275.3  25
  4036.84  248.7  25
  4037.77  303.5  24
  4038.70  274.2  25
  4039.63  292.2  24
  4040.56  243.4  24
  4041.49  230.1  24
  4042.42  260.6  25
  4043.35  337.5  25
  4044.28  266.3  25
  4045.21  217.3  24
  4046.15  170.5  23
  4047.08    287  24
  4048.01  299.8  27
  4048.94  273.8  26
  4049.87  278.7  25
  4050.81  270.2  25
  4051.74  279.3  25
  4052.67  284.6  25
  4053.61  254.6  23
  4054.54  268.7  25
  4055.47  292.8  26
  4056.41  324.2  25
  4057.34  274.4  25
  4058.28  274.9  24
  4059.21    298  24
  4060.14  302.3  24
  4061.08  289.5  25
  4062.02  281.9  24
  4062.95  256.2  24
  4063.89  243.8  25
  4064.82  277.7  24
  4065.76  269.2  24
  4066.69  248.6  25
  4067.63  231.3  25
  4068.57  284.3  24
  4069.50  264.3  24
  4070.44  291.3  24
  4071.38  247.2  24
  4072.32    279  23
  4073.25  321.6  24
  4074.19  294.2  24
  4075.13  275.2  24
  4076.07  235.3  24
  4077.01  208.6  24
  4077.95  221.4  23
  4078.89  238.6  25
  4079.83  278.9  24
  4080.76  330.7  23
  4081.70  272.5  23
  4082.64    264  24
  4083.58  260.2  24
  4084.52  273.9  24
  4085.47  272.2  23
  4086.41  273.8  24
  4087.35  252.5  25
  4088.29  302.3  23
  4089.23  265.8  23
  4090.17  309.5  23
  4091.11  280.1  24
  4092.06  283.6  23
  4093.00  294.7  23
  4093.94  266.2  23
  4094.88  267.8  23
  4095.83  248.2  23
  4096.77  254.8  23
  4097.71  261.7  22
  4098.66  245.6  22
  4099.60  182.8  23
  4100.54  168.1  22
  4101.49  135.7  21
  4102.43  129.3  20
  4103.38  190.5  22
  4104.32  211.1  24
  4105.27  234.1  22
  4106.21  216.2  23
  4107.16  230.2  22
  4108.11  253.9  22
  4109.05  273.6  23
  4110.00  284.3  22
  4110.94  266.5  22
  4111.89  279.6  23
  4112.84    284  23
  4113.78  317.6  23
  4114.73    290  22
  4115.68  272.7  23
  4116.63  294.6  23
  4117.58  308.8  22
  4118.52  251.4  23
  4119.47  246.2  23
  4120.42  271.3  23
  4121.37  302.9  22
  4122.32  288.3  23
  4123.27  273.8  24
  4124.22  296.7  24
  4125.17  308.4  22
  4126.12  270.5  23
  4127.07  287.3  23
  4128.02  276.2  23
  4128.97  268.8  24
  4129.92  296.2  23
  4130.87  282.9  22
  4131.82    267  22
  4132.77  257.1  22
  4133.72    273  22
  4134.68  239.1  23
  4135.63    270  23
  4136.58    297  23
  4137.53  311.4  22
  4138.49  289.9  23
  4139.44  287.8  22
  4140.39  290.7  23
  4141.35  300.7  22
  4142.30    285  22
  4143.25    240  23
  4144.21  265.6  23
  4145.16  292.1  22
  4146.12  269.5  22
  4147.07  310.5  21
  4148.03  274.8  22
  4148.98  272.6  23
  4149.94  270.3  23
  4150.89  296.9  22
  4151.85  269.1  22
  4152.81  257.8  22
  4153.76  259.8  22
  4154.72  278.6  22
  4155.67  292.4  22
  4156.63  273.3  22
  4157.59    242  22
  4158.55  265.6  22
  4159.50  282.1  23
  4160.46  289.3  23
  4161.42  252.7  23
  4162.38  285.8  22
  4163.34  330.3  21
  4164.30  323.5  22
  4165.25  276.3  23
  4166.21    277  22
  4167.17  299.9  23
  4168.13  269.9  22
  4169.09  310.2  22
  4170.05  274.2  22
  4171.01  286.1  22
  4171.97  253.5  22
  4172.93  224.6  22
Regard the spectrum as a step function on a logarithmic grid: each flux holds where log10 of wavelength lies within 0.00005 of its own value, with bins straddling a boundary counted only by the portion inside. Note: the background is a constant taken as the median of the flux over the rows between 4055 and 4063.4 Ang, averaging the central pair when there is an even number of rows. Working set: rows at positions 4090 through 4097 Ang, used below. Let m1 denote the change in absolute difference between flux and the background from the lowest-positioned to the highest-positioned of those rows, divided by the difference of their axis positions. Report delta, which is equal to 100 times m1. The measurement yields 223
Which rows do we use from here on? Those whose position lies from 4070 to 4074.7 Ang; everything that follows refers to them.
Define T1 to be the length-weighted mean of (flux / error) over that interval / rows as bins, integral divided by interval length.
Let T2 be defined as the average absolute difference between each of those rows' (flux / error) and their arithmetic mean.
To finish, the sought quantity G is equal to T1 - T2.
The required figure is 11.3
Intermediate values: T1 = 12.0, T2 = 0.70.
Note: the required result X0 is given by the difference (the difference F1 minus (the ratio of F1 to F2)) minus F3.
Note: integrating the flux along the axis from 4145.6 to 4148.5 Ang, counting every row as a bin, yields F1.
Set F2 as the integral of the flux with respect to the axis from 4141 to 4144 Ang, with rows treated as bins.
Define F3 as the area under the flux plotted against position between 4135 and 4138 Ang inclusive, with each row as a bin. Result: -48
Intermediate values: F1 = 825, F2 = 820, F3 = 872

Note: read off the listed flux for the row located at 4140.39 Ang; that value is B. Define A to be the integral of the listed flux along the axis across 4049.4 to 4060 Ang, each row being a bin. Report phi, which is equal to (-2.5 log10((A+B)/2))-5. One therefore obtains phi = -13.0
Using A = 2995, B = 290.7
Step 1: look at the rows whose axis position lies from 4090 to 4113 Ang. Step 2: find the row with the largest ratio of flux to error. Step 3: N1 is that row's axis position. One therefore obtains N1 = 4090.17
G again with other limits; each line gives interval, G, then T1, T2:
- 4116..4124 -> 11.2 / 12.2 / 1.04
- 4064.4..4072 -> 10.1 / 10.9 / 0.81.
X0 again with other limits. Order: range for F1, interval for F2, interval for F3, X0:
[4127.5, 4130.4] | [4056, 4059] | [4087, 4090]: -22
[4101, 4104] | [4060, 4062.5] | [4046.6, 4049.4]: -339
